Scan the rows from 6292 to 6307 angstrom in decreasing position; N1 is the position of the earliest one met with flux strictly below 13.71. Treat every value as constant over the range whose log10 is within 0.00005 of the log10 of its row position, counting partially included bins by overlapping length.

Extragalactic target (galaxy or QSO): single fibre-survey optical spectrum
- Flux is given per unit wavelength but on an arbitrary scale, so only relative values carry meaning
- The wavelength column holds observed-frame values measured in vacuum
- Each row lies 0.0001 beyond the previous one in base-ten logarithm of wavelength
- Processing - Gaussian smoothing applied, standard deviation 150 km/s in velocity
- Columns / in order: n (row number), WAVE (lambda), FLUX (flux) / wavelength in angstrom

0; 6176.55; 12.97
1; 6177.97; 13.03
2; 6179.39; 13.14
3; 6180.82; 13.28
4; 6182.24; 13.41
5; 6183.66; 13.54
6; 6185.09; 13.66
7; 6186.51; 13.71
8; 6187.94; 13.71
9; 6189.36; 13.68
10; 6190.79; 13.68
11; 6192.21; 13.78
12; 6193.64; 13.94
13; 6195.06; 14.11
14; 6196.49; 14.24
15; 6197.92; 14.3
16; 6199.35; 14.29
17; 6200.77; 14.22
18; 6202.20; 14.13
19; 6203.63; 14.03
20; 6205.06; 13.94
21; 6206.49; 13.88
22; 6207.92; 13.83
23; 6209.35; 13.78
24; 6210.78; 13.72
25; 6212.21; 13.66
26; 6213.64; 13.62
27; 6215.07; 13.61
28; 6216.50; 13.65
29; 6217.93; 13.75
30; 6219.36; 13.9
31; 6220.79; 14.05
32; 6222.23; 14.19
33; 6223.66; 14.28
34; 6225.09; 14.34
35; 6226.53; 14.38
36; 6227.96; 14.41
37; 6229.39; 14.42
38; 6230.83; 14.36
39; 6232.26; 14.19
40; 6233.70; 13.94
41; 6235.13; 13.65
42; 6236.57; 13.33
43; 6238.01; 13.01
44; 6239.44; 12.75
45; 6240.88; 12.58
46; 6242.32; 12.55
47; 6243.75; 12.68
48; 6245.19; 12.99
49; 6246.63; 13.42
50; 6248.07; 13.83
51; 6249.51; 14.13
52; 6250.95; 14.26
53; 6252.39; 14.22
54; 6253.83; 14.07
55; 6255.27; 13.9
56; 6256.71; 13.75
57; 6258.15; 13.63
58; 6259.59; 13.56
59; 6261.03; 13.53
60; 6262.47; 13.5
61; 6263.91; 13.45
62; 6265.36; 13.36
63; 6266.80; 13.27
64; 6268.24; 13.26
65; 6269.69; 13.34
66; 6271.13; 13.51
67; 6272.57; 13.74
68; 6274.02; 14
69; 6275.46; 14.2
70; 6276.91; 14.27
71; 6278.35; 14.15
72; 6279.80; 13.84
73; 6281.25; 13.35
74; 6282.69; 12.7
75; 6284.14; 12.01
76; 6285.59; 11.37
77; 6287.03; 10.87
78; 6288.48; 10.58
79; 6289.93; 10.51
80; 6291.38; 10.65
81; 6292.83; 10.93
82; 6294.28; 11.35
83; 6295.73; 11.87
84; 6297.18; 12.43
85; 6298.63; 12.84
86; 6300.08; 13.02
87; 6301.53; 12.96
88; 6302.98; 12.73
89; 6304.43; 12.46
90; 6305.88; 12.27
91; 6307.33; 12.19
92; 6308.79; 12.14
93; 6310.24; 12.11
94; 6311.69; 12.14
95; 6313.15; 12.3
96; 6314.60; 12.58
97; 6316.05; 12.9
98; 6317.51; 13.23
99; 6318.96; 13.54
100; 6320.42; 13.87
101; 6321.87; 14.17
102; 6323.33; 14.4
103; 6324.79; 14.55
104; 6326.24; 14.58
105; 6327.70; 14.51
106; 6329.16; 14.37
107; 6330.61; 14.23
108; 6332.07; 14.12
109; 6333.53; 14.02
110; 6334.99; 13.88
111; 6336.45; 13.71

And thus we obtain 6305.88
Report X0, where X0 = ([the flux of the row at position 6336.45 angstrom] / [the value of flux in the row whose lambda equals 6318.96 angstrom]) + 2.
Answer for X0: 3.01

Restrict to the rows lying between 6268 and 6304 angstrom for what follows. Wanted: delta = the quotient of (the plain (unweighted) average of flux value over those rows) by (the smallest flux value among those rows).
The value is 1.20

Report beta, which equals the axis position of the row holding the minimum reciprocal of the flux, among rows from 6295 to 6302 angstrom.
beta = 6300.08 angstrom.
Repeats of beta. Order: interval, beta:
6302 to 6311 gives 6302.98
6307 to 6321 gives 6320.42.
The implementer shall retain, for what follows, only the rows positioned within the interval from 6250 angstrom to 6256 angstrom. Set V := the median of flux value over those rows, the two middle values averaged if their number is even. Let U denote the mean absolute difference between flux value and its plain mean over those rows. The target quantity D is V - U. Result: 14.0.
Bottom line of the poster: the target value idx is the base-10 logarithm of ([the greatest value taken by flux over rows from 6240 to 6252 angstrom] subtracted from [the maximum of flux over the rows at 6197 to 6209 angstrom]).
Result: -1.40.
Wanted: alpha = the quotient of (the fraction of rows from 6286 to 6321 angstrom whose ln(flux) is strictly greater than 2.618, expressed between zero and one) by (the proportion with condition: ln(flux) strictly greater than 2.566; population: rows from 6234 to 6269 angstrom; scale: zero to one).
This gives 0.1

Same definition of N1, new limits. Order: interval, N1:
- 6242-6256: 6246.63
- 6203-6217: 6216.50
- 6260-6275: 6271.13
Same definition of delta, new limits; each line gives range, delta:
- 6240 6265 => 1.08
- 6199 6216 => 1.02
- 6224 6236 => 1.04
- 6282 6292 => 1.07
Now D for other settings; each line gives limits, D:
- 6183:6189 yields 13.6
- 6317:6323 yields 13.4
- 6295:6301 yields 12.2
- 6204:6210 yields 13.8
